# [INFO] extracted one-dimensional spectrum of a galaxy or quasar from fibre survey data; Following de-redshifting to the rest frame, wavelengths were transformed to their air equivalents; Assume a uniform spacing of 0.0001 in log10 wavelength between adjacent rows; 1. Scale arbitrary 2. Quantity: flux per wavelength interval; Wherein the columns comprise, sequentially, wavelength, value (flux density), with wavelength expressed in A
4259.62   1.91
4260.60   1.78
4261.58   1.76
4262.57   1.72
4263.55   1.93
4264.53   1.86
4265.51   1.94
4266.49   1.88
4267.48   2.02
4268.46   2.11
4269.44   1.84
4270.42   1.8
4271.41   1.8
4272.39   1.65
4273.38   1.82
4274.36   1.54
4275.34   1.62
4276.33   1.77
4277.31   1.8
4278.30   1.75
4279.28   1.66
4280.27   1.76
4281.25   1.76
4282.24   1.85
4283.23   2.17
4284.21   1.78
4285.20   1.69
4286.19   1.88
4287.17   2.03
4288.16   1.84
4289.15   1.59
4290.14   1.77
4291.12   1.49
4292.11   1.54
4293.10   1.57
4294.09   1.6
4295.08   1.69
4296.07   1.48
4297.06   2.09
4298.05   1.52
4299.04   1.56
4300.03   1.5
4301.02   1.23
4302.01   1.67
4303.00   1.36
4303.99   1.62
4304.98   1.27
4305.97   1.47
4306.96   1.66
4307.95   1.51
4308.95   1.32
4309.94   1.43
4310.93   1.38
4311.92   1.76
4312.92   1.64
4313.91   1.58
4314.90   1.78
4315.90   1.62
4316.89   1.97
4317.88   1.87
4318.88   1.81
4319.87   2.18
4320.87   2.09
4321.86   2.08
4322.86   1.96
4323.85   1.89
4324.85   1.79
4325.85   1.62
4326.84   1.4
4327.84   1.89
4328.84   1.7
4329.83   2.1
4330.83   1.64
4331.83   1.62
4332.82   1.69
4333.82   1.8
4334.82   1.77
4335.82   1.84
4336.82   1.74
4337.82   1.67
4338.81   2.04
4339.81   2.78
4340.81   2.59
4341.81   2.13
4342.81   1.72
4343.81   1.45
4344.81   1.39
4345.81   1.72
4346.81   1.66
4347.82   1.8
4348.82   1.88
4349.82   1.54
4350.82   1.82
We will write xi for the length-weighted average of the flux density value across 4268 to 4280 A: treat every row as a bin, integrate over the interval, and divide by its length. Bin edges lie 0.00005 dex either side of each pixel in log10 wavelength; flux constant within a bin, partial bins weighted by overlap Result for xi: 1.76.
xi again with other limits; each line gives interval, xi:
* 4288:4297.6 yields 1.66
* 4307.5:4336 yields 1.75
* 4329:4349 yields 1.85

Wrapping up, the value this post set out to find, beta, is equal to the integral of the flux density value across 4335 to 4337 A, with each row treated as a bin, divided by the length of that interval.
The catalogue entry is 1.79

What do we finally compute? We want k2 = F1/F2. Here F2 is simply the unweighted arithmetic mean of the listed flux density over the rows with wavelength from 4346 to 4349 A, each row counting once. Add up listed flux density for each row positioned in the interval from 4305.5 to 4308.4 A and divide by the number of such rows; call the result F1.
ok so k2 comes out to 0.87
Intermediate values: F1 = 1.55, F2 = 1.78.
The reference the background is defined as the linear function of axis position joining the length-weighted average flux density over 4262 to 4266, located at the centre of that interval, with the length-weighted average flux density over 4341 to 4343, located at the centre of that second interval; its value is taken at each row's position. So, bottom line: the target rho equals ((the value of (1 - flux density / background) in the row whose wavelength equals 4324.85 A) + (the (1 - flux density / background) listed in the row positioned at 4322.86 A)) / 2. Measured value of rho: 0.07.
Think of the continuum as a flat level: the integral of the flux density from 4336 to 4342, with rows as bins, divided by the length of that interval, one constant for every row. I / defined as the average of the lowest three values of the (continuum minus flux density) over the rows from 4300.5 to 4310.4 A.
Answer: 0.49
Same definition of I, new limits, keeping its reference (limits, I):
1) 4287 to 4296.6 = 0.26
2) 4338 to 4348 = -0.36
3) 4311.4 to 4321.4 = 0.06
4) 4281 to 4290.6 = 0.12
